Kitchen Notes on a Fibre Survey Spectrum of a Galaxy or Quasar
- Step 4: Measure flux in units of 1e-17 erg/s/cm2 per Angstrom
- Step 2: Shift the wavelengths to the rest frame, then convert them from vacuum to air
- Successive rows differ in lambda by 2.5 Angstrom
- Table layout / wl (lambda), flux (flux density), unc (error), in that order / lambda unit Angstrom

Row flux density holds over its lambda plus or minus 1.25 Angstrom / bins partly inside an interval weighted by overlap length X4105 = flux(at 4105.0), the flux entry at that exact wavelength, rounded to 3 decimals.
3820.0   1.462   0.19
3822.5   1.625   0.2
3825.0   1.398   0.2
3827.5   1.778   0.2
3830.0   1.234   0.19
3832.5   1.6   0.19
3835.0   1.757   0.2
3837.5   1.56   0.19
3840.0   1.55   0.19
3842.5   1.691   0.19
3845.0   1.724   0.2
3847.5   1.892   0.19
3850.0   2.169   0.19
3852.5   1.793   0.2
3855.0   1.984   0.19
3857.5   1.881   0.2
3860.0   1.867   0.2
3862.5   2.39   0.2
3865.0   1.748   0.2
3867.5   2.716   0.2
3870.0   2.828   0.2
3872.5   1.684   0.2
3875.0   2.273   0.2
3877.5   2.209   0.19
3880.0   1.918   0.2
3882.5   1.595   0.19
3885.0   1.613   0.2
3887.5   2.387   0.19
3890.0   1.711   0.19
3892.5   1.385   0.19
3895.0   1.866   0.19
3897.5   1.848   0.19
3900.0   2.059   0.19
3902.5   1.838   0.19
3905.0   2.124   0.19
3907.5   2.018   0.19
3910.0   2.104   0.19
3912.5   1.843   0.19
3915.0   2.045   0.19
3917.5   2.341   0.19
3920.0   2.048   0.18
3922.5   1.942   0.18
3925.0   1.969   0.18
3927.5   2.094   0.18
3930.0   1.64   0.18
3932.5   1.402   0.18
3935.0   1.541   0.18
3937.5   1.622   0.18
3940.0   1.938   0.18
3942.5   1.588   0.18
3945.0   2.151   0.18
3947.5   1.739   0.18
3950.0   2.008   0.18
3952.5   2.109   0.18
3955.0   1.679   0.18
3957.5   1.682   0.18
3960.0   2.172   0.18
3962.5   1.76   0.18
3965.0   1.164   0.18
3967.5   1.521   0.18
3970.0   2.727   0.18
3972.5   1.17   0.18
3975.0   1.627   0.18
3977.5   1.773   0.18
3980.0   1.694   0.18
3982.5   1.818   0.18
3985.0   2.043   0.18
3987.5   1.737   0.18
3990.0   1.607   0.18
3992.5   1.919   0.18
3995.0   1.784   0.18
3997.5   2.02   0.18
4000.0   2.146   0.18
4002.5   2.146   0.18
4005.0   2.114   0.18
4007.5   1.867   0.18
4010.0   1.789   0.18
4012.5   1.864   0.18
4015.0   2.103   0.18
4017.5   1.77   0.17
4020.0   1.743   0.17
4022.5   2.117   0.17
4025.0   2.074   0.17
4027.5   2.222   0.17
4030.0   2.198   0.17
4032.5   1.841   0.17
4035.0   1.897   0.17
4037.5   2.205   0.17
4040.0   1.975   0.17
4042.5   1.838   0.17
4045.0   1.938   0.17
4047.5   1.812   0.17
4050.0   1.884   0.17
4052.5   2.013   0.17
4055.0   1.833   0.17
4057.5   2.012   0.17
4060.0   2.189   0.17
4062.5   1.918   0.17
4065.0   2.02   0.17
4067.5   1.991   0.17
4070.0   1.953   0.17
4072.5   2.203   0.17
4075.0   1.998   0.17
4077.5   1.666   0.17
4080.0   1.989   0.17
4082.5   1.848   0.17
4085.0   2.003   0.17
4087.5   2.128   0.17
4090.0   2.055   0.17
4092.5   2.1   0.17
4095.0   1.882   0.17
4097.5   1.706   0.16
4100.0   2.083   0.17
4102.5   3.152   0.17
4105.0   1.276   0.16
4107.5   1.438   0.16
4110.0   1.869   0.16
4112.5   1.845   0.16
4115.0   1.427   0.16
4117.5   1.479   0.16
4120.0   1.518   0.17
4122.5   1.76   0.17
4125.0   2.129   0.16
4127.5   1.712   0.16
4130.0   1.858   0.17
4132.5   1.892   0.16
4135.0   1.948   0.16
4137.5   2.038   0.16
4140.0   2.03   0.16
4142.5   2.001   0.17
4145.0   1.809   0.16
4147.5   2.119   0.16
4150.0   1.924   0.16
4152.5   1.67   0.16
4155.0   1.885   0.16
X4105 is 1.276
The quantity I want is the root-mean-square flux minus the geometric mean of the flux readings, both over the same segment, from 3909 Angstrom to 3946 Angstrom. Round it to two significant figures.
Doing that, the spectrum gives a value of 0.036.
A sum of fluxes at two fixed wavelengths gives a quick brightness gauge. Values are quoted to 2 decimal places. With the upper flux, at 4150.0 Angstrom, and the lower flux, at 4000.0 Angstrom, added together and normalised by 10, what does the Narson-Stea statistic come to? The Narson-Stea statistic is 0.41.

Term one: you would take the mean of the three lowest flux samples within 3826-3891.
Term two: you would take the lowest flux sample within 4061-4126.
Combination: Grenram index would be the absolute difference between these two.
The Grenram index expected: 0.172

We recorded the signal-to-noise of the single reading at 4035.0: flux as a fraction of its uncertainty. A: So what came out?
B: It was 11.2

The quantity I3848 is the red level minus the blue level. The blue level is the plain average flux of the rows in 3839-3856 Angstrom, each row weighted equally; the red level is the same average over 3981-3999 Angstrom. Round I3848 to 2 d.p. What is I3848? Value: 0.02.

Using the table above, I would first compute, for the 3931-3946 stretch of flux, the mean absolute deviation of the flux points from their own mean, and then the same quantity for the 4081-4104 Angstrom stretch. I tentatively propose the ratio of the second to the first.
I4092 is 1.1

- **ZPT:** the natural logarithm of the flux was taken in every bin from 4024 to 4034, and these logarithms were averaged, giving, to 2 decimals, 0.73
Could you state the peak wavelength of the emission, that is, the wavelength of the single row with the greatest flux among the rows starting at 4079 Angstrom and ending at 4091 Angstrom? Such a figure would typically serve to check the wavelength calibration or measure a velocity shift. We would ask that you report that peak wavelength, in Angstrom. 4087.5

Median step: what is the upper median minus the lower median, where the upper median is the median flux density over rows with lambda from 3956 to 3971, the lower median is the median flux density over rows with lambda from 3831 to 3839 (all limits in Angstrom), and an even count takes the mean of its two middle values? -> 0.12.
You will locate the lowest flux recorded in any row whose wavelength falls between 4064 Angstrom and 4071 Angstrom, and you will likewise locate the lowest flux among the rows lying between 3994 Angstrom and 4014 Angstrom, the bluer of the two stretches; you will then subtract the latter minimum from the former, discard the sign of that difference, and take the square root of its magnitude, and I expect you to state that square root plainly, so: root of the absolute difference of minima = 0.41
